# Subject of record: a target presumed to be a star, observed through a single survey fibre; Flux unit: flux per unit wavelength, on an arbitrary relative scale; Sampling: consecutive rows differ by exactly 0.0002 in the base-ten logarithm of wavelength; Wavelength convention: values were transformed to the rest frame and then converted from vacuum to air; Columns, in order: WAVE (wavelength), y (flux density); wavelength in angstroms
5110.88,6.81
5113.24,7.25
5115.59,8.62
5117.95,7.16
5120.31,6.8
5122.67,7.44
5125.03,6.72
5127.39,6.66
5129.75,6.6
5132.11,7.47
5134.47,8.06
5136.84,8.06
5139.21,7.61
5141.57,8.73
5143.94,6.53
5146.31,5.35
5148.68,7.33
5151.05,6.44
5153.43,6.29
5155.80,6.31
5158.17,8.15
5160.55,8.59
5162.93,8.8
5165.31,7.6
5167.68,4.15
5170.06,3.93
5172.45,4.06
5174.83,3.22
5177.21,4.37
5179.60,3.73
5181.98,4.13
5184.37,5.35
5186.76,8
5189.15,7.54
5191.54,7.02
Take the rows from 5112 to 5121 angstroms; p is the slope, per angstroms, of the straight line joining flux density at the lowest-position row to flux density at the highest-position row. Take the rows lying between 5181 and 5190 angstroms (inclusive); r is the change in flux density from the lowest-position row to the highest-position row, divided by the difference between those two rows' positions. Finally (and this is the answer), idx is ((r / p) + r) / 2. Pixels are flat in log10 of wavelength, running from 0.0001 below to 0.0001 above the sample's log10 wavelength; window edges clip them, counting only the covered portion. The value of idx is -3.5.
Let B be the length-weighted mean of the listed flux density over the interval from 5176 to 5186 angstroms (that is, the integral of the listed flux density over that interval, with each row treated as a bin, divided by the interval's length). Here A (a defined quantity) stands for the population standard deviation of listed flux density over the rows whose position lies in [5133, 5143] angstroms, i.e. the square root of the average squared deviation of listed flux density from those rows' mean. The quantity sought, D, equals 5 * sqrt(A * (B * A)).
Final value 4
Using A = 0.40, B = 4.5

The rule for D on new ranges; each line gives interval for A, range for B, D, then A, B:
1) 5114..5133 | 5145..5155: 8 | 0.63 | 6.4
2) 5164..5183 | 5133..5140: 18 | 1.25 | 7.9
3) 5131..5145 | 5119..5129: 9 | 0.68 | 6.9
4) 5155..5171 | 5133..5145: 26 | 1.90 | 7.8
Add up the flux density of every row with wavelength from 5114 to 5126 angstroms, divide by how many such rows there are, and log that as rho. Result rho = 7.3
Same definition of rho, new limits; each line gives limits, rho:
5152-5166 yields 7.6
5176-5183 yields 4.1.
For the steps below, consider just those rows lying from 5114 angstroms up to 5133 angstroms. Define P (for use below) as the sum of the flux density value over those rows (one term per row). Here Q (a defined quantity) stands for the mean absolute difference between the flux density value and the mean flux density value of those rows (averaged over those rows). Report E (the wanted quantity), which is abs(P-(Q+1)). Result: 56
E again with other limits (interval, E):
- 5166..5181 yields 22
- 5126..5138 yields 35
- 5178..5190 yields 26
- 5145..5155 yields 24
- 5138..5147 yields 26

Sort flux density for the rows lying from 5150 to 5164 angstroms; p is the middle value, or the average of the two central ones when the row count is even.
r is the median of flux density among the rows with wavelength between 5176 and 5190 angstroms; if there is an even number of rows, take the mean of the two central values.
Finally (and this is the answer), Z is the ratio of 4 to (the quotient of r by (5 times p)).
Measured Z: 30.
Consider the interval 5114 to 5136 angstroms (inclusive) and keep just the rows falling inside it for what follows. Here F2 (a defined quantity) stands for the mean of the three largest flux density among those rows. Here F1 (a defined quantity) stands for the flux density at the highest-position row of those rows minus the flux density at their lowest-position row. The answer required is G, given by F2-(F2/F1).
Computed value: 22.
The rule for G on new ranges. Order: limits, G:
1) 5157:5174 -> 11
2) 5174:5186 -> 2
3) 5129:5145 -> 127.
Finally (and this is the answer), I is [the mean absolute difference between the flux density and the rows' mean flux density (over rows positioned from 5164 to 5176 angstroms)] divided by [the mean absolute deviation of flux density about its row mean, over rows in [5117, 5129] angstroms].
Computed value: 4.4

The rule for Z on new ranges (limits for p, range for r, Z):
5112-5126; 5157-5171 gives 18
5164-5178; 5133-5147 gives 10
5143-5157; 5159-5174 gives 22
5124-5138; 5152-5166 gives 18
